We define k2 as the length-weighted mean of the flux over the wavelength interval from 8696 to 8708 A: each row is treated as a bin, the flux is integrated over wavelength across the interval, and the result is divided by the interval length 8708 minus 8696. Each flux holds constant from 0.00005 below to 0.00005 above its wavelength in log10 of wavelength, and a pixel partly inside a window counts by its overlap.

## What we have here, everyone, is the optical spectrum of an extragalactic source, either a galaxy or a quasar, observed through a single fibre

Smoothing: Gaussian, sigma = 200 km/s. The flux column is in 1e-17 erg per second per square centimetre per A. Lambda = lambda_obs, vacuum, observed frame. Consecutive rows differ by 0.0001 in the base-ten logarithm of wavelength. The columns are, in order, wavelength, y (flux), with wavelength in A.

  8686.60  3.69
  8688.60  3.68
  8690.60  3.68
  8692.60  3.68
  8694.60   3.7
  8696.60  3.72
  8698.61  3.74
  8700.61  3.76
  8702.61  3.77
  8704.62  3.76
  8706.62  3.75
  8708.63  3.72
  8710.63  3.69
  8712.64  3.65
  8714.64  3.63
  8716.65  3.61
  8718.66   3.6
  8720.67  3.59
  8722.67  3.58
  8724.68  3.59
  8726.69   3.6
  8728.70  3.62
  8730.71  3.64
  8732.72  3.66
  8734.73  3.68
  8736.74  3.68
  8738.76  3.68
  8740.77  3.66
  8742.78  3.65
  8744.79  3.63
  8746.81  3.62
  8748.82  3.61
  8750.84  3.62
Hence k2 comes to 3.75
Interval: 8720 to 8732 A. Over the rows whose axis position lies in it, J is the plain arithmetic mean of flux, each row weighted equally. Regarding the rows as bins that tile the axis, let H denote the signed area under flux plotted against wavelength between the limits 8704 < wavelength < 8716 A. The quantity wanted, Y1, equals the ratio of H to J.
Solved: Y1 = 12.3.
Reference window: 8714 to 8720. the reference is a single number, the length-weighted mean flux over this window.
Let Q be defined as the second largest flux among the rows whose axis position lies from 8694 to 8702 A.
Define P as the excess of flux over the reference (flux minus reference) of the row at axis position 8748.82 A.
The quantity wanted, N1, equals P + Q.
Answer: 3.74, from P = 0.00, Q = 3.74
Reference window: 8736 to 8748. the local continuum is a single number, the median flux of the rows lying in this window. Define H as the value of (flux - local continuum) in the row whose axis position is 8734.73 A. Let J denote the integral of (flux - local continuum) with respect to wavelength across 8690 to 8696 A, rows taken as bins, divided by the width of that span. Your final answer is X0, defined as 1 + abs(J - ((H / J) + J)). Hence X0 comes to 1.7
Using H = 0.025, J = 0.034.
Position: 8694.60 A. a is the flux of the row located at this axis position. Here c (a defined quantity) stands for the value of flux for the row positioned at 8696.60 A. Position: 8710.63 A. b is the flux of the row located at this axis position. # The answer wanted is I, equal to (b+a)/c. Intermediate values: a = 3.7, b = 3.69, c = 3.72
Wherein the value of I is 1.99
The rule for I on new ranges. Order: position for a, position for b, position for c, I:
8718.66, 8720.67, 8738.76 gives 1.95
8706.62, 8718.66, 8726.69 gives 2.04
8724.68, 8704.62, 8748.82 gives 2.04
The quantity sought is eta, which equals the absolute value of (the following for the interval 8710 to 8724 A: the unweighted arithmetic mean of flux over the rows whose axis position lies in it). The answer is 3.62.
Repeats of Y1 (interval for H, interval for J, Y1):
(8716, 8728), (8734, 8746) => 11.8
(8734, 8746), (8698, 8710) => 11.7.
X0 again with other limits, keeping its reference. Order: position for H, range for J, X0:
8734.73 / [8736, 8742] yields 2.5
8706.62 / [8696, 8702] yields 2.1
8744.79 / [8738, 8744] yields 4.9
